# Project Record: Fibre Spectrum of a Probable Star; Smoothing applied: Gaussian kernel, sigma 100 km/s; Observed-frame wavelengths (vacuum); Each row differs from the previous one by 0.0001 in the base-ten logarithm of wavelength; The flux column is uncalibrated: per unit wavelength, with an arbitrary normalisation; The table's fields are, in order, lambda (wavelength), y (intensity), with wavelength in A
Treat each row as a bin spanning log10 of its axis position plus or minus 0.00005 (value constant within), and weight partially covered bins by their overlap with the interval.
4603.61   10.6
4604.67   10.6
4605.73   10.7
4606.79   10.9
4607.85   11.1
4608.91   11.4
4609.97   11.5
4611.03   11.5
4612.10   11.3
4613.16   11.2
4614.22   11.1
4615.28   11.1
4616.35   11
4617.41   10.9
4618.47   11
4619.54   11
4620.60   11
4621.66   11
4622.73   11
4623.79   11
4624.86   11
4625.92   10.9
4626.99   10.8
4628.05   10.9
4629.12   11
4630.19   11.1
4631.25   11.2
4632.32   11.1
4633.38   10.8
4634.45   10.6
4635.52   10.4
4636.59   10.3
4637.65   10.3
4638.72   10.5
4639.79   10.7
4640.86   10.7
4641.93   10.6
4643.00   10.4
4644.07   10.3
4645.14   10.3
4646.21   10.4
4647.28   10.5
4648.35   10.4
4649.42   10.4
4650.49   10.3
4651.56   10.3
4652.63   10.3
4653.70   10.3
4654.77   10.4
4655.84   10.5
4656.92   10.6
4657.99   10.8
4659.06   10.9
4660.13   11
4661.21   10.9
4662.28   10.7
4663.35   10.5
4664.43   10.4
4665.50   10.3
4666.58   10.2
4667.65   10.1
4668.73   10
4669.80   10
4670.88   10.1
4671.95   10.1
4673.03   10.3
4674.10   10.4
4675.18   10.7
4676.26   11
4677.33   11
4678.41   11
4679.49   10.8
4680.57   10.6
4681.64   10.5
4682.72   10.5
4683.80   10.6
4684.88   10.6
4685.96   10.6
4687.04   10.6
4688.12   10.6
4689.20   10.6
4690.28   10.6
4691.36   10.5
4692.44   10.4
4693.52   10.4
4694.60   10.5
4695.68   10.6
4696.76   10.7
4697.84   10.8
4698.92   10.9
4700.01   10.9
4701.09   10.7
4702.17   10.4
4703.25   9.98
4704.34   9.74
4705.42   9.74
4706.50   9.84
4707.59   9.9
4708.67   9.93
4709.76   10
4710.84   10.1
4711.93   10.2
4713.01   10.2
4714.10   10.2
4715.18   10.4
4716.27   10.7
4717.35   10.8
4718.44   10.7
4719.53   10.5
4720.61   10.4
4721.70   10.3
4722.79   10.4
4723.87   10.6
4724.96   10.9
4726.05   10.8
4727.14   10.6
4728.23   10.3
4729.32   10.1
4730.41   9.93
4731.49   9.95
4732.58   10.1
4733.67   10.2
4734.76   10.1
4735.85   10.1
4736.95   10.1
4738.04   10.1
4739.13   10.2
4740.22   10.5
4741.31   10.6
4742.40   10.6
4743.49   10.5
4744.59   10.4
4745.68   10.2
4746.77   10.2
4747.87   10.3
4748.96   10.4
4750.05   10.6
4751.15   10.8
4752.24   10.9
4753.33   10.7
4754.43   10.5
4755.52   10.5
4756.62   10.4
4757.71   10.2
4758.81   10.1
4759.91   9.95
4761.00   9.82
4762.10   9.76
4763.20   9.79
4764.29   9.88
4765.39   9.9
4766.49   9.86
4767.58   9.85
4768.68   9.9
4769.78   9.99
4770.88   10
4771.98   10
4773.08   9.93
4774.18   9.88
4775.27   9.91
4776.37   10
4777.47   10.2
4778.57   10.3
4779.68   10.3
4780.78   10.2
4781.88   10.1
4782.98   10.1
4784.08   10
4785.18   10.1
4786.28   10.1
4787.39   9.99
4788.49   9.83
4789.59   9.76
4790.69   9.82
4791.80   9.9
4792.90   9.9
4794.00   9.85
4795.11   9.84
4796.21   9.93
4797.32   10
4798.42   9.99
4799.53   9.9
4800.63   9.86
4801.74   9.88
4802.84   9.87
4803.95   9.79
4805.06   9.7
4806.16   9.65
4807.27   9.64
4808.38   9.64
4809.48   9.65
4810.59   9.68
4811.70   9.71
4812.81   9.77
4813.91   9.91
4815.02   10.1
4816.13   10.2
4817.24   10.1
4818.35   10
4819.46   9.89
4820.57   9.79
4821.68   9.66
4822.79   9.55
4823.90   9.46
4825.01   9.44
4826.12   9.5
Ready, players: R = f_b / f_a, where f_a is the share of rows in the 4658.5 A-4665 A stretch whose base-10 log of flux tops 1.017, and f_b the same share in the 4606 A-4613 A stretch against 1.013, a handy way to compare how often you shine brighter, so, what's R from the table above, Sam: 1.00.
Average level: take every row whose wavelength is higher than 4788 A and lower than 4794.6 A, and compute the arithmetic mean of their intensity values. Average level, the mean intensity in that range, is 9.8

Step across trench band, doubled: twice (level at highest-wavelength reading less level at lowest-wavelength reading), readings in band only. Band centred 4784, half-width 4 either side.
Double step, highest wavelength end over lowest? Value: -0.4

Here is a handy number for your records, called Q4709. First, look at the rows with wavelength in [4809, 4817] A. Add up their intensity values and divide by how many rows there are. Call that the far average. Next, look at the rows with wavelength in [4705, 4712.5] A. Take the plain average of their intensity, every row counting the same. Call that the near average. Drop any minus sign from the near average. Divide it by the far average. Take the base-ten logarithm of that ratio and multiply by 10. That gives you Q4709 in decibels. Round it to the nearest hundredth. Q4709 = 0.04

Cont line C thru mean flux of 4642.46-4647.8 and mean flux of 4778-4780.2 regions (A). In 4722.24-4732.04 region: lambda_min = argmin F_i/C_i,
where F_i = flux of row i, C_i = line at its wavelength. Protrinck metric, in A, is 4730.41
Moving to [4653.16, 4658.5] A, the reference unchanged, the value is 4653.70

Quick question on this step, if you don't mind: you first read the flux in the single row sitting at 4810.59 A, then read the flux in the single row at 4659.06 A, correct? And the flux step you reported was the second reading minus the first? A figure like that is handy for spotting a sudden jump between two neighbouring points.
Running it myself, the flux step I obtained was 1.2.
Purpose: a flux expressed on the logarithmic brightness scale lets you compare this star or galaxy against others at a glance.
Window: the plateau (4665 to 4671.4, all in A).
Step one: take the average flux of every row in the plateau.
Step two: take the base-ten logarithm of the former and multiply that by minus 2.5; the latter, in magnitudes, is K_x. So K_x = -2.51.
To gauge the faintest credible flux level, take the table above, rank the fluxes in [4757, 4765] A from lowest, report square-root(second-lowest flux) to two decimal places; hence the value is 3.13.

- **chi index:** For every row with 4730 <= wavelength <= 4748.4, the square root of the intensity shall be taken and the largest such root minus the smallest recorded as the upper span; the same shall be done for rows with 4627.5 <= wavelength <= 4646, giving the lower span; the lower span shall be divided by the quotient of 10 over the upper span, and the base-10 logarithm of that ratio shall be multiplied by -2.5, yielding 7.1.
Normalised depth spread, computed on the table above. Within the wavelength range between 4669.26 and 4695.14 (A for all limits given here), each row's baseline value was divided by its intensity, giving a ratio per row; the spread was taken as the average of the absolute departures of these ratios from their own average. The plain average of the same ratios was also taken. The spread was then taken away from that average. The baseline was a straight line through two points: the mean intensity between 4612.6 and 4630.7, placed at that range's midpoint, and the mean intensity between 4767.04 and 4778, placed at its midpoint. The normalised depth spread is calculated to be 0.99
